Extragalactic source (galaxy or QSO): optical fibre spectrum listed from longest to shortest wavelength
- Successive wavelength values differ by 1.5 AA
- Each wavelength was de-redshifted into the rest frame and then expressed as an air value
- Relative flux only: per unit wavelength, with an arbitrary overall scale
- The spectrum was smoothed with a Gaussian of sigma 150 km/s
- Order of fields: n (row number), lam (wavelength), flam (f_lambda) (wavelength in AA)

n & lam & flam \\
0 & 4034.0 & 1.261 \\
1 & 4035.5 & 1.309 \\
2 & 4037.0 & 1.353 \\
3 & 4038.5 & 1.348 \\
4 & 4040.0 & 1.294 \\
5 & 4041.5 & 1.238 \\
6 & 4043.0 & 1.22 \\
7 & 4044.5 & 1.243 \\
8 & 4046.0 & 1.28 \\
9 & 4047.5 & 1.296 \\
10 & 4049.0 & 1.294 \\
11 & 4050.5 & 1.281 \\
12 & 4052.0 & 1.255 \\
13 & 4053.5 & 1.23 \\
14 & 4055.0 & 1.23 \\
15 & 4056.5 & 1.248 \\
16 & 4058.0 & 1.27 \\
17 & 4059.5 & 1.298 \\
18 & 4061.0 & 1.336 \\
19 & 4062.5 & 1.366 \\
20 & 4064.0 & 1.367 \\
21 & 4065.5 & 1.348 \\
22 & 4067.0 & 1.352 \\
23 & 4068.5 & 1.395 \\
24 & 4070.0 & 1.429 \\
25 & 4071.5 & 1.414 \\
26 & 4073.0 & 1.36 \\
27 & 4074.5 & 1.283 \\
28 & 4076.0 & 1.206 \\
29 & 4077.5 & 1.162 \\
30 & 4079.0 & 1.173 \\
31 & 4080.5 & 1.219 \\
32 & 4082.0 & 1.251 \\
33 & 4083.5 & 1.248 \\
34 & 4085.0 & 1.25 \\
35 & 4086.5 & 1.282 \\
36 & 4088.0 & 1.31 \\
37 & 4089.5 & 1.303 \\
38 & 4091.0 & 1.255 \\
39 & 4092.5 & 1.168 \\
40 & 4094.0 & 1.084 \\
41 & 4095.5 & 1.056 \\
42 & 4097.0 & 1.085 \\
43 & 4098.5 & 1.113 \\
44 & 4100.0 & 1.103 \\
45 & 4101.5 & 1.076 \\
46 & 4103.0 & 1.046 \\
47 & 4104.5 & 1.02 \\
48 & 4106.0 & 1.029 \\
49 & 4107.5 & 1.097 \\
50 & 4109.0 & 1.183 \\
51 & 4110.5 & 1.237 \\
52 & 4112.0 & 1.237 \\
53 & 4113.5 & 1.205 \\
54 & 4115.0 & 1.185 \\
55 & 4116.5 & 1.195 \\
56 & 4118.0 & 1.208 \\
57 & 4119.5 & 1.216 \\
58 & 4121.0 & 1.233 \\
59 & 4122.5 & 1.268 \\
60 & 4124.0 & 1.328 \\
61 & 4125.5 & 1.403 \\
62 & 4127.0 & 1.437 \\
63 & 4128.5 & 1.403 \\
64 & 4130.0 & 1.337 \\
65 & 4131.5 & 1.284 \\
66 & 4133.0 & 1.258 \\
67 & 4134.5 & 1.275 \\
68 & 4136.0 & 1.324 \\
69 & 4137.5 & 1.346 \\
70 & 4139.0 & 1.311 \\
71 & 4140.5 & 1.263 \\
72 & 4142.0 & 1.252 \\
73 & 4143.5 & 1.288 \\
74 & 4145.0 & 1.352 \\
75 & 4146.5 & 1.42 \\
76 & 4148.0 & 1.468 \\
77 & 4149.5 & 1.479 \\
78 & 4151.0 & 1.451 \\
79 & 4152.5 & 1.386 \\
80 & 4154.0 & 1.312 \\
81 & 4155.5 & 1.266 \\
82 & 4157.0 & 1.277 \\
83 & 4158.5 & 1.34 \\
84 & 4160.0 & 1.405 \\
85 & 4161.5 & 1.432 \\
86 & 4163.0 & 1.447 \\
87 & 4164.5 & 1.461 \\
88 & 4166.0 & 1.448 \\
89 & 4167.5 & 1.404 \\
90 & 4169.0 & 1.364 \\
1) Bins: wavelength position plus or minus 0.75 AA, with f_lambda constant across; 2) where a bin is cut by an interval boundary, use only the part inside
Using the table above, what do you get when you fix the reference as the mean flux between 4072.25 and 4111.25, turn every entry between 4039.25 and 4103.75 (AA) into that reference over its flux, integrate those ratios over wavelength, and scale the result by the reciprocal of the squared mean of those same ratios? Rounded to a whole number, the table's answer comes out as 68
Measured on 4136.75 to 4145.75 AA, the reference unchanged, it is 10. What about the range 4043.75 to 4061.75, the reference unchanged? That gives 19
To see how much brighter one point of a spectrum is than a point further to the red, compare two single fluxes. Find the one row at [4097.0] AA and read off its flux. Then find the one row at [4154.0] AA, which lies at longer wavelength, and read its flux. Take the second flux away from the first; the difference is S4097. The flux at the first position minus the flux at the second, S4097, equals -0.23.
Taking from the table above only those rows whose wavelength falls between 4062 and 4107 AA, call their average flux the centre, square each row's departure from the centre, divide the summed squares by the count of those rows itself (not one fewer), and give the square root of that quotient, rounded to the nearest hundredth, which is 0.12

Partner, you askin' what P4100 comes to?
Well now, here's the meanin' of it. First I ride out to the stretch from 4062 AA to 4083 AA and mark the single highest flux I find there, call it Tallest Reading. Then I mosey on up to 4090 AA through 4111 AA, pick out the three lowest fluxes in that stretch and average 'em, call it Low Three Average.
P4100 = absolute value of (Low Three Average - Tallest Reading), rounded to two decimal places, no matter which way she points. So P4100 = 0.40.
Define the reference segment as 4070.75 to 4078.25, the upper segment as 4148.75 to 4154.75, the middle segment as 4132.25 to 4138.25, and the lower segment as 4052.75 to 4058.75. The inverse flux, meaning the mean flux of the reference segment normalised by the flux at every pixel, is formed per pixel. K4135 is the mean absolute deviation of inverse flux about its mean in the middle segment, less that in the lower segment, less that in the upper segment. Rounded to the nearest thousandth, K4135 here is -0.024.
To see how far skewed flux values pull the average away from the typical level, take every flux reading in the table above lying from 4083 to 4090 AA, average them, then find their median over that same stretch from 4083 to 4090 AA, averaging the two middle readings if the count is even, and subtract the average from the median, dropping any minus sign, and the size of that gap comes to 0.003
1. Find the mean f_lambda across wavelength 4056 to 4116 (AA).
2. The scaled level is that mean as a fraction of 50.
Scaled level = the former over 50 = 0.0245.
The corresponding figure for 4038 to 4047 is 0.0254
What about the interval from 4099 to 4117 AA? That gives 0.0227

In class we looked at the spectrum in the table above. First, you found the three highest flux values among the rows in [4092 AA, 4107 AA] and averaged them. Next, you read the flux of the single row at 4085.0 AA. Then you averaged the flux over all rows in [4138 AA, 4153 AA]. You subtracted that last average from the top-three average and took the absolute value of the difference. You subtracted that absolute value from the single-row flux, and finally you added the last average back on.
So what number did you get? 2.38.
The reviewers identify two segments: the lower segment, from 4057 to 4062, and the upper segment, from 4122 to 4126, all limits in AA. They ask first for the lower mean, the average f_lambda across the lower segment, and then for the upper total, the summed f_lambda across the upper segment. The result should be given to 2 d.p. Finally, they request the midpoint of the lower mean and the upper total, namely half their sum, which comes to 2.65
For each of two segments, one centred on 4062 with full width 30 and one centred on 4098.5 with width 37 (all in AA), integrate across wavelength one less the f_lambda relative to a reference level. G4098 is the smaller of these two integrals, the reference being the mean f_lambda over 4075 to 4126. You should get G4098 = -3.1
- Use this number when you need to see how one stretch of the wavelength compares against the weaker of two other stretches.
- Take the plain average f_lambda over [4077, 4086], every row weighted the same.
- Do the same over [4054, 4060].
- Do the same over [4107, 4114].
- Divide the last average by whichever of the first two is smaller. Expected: 0.98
